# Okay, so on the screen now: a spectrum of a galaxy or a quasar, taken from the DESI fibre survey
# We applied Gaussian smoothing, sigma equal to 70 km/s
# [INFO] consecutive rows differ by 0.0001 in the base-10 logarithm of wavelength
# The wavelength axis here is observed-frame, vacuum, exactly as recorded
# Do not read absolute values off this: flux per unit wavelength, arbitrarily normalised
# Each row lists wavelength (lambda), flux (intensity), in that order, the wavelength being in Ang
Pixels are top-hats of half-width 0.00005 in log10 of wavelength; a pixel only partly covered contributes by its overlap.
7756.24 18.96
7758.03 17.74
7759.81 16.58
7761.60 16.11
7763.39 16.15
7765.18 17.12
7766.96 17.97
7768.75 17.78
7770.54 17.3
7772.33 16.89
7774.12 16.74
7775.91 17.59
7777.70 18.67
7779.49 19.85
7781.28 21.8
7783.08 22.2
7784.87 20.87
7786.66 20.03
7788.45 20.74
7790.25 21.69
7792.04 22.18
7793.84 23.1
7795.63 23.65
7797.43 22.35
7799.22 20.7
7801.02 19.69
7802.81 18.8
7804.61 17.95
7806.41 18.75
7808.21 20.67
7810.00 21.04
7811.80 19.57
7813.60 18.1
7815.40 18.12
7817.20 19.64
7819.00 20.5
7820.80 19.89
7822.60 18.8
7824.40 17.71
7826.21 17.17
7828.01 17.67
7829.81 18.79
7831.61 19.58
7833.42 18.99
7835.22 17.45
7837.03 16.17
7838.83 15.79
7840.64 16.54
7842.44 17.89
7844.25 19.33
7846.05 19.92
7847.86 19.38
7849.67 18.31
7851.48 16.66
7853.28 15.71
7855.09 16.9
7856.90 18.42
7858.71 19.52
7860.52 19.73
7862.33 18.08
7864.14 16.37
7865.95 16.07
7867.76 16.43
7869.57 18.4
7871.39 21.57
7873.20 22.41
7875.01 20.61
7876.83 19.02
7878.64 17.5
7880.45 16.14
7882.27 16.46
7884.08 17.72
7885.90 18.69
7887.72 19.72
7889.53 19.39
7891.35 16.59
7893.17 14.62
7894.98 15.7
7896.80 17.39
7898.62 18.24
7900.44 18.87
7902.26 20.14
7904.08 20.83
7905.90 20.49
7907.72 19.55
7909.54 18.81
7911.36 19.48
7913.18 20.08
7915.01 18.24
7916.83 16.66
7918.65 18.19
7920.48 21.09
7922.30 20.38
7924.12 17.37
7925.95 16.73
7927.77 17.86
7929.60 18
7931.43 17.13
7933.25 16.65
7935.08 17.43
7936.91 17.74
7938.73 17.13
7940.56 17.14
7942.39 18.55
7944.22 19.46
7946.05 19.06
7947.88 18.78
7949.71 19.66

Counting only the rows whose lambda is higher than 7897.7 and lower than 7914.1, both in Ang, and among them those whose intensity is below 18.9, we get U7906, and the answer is 3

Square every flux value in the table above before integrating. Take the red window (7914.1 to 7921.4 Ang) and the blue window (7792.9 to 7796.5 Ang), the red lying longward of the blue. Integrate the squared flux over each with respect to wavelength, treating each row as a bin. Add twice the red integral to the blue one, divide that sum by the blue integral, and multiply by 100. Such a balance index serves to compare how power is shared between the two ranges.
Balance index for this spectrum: 358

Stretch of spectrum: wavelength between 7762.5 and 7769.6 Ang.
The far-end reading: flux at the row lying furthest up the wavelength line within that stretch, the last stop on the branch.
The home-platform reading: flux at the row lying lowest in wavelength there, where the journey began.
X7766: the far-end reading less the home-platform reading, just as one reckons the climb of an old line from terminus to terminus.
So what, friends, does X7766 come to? 2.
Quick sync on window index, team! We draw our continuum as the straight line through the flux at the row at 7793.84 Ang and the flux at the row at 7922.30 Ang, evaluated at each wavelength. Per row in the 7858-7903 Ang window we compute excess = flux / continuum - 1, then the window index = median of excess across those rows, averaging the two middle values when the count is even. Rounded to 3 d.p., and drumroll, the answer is -0.144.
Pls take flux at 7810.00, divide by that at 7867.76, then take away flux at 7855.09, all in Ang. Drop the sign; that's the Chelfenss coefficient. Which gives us 15.6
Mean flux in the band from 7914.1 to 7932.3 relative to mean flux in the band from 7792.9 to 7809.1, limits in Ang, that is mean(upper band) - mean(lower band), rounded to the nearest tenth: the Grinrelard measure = -2.5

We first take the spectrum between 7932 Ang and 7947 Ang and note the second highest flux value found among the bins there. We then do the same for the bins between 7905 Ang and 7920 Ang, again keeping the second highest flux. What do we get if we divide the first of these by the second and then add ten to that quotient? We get 10.9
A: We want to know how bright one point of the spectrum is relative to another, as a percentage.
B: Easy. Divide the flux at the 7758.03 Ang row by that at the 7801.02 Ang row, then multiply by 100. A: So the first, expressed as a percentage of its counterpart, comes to 90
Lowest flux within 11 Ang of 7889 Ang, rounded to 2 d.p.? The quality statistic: 14.62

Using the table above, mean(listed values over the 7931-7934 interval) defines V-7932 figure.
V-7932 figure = 16.9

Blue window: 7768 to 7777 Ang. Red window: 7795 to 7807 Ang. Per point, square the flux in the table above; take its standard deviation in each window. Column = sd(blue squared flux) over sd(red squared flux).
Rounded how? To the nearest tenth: 0.2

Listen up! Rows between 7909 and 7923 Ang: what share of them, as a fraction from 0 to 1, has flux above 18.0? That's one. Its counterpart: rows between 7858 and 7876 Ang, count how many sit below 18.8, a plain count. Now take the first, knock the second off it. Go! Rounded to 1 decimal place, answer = -4.1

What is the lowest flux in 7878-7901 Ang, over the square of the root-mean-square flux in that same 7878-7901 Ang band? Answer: 0.048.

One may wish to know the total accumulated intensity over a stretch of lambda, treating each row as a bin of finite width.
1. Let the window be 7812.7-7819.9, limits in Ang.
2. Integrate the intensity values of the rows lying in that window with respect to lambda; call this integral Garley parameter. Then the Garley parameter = 137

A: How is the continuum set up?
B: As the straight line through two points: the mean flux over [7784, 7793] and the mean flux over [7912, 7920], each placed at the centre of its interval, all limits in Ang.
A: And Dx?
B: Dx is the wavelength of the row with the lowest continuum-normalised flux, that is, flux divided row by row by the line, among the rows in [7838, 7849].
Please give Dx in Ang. 7838.83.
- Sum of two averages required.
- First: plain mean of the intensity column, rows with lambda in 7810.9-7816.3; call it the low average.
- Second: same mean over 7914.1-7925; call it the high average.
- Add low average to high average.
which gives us 37.3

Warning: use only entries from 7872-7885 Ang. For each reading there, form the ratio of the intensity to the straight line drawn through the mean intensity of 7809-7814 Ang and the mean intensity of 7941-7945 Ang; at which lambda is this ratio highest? 7873.20 Ang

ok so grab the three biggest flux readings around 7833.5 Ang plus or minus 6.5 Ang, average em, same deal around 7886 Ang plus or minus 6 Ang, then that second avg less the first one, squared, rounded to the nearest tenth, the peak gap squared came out 0.0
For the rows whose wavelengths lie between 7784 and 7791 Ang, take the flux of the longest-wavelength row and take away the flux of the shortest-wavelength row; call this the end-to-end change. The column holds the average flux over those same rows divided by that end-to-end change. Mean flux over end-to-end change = 25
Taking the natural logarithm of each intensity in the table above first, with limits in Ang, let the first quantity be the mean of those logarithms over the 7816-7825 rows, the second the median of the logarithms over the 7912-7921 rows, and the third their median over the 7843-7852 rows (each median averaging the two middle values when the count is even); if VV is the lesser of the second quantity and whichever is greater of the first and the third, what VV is 2.90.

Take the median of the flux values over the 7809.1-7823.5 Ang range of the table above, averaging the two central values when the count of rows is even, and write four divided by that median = 0.204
